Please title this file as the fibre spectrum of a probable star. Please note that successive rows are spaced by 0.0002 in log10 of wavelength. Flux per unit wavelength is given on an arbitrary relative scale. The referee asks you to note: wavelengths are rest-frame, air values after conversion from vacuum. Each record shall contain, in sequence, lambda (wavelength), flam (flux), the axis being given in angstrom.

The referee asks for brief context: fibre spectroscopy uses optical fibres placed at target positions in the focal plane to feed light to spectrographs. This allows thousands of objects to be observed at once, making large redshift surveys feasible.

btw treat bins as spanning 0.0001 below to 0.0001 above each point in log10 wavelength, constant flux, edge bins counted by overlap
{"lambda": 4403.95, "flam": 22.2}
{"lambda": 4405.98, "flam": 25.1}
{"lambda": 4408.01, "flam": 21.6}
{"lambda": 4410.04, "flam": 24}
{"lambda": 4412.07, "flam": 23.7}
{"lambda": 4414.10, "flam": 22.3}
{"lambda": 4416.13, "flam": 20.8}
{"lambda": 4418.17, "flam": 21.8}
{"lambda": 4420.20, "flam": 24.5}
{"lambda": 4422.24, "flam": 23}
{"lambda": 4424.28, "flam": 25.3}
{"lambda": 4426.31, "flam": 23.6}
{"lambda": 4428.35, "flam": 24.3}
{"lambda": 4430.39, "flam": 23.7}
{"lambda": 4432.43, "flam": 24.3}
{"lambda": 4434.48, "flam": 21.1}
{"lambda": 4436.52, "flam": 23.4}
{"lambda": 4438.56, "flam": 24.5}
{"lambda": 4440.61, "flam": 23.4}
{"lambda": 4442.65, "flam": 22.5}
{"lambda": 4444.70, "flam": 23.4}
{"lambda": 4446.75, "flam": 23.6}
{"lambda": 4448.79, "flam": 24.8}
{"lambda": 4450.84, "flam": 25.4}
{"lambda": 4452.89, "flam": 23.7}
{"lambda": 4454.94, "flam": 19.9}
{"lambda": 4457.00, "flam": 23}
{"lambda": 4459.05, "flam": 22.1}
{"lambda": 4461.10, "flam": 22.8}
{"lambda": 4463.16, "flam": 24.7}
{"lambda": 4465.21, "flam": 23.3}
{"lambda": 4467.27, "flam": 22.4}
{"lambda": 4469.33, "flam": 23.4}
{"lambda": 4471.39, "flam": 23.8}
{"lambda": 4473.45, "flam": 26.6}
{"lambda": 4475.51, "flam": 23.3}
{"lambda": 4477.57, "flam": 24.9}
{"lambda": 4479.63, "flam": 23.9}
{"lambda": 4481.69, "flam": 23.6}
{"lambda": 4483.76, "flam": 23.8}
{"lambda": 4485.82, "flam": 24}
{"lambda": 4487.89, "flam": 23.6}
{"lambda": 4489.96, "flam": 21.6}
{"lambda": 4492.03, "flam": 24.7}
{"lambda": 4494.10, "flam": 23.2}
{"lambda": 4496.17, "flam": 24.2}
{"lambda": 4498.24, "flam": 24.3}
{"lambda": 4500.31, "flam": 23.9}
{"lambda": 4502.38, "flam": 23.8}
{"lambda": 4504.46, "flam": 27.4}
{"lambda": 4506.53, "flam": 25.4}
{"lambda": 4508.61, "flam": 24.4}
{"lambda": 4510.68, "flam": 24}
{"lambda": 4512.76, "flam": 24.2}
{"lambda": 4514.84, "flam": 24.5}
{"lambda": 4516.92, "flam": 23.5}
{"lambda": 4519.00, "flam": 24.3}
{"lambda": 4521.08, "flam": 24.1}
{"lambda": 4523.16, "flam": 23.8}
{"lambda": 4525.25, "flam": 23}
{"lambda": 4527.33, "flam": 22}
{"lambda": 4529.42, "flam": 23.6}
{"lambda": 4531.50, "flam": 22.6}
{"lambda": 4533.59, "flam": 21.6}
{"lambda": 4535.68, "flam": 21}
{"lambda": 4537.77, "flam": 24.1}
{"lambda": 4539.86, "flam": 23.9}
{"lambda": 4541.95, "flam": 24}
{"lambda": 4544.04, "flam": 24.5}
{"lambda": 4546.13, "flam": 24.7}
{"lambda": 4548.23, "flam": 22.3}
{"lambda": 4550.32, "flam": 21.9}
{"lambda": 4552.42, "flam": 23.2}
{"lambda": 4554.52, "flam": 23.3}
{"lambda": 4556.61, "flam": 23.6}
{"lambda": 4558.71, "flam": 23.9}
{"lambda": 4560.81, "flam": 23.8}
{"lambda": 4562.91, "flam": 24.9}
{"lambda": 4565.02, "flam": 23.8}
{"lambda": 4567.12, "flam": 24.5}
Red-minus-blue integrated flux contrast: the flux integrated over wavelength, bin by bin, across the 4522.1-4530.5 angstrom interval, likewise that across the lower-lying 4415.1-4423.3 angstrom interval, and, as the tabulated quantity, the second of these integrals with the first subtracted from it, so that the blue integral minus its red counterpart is -9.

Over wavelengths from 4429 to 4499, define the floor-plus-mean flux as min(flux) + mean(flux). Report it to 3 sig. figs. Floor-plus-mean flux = 43.5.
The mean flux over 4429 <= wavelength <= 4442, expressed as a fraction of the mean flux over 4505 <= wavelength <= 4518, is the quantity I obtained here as 0.96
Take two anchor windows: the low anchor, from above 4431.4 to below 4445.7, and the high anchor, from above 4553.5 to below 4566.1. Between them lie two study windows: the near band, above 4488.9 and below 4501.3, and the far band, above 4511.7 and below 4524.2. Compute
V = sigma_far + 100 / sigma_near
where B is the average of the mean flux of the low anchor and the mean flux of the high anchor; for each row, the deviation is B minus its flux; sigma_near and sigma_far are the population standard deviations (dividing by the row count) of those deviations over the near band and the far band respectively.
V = 98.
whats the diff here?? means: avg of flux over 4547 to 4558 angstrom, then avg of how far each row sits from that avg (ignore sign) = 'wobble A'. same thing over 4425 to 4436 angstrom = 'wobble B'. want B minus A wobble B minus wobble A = 0.3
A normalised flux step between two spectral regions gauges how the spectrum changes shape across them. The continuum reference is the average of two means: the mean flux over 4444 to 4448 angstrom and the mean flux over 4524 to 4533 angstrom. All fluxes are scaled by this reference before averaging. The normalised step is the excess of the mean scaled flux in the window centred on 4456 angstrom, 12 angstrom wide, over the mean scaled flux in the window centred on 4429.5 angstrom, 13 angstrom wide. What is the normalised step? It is -0.039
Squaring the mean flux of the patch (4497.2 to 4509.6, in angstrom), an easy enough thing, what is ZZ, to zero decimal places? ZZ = 618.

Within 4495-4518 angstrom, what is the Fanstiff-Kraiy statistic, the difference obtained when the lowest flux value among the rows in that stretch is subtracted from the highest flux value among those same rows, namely 3.9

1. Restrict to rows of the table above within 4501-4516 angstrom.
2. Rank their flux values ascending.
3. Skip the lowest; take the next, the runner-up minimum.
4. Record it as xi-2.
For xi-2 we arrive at 24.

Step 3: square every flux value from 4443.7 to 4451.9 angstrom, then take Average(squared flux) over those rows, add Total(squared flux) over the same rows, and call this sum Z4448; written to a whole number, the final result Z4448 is 2956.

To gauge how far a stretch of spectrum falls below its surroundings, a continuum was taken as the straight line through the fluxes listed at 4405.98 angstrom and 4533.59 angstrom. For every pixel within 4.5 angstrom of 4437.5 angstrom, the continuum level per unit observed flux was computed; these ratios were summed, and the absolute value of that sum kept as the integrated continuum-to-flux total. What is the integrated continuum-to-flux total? 4.2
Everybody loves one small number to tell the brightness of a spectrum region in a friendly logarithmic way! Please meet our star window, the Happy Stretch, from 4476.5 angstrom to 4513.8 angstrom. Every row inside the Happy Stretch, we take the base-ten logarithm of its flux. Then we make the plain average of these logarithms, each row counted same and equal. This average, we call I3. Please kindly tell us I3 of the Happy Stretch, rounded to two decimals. 1.38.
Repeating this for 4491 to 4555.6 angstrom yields 1.37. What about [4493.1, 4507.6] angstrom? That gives 1.39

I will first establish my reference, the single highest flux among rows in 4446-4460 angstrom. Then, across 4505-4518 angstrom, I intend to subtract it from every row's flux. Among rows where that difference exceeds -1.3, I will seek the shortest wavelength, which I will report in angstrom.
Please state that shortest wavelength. 4506.53 angstrom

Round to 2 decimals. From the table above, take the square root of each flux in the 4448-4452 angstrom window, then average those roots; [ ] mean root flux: 5.01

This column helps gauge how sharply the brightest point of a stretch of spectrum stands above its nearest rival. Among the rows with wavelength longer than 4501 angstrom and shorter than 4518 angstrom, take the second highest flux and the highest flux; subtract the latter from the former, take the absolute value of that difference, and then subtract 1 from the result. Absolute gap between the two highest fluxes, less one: 1.0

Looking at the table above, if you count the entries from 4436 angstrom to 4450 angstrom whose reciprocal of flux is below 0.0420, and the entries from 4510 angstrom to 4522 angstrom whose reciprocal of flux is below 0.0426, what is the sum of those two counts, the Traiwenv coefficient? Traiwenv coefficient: 8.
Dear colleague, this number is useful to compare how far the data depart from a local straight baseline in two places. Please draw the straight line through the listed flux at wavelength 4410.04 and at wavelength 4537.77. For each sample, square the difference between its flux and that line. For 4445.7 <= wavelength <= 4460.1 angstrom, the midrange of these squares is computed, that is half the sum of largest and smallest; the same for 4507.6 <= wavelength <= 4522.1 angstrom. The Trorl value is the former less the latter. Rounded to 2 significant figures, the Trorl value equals 8.4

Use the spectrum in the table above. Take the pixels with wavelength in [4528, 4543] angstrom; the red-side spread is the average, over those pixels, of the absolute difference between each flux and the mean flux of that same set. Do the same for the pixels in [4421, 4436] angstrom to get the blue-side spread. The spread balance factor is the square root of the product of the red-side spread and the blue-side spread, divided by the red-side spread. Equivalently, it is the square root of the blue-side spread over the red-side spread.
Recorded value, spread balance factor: 0.92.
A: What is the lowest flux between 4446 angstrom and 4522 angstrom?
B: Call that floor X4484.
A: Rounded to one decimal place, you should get 19.9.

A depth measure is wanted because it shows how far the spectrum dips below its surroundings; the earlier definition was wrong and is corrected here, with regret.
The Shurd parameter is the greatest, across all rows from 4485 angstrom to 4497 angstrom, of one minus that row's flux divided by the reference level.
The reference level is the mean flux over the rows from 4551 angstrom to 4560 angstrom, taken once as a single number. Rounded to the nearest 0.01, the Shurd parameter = 0.08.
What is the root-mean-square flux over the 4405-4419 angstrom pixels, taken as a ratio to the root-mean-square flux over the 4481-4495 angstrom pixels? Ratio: 0.97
